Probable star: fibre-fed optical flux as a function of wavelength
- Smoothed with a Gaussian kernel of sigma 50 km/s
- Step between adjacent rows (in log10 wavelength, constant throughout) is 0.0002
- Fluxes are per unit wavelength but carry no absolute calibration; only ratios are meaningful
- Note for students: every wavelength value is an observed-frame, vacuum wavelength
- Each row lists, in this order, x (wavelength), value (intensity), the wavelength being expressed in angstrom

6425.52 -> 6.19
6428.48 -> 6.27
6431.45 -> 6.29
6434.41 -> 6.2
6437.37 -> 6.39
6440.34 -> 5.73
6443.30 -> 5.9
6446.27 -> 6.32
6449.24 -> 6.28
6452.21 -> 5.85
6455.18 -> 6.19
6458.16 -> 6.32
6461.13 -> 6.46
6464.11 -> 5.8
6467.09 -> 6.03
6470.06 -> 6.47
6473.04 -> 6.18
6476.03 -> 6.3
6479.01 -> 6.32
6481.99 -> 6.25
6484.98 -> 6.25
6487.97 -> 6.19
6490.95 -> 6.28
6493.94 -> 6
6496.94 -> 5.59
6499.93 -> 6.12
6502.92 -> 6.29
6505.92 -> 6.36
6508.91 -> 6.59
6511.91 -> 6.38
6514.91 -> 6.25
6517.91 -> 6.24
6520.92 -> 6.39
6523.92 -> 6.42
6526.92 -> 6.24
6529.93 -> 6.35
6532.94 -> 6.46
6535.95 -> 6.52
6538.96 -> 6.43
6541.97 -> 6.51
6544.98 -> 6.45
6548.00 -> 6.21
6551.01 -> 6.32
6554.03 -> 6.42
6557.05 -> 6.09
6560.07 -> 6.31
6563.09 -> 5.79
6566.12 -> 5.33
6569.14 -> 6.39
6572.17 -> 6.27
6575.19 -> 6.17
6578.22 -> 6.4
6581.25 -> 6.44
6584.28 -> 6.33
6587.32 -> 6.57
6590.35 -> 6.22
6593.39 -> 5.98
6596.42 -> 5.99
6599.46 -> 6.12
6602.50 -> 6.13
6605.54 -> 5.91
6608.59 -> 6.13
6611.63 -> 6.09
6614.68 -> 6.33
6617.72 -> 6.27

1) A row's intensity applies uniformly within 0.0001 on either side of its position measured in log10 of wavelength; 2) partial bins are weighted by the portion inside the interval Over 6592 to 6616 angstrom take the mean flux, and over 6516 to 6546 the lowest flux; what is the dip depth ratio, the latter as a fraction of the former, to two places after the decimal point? 1.03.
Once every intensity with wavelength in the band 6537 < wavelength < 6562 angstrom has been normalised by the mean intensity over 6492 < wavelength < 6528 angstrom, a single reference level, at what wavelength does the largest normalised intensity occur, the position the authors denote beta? 6541.97 angstrom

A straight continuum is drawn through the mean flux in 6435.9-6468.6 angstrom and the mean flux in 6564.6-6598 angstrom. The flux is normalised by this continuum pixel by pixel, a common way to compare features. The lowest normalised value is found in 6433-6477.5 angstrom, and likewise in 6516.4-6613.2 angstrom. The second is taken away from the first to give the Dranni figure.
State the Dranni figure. 0.08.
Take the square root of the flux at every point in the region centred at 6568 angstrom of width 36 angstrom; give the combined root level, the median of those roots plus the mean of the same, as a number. 5.00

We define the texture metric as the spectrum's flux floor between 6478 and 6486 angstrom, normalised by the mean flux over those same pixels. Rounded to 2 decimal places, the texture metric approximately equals 1.00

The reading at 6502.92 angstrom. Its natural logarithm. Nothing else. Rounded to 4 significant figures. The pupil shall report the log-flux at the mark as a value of 1.839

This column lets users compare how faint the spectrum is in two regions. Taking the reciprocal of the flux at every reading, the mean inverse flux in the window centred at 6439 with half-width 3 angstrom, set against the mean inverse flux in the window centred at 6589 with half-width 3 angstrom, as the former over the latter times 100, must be 106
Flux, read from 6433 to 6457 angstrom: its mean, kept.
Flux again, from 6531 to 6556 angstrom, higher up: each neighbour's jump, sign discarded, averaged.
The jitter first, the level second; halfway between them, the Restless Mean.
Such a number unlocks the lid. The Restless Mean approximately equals 3.11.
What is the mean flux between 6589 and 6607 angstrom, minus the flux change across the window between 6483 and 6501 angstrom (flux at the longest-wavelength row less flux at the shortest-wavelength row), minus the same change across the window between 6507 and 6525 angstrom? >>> 6.36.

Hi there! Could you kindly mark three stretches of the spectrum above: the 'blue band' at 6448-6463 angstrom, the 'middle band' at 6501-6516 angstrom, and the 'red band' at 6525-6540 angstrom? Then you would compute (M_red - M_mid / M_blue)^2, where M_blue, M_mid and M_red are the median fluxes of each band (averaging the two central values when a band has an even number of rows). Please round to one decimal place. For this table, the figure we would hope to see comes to 29.3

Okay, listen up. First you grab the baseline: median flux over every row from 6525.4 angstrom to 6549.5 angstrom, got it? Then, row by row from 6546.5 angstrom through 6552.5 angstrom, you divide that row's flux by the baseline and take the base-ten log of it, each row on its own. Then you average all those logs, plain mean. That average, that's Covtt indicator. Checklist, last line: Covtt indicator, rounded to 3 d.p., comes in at -0.012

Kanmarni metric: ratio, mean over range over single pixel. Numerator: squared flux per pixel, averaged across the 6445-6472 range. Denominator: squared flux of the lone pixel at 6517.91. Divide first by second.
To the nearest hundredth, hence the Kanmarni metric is 0.99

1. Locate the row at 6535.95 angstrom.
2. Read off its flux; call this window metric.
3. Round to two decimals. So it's 6.52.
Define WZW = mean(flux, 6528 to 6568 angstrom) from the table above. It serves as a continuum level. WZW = 6.25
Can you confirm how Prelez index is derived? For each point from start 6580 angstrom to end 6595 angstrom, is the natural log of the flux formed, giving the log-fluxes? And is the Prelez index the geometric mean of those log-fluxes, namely 1.84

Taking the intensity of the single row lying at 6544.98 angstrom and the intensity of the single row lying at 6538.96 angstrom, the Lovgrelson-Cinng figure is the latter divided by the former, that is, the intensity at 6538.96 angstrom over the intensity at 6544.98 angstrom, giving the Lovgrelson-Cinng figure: 1.00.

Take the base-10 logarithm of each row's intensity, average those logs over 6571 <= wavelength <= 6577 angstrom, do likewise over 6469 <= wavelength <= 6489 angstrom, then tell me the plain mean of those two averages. 0.796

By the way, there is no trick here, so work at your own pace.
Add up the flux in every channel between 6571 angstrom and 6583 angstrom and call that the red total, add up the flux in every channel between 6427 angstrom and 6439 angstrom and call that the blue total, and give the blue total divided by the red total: 0.99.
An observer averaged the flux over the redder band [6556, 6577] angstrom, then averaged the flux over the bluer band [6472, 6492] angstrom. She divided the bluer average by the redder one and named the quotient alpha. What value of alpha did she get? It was 1.03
